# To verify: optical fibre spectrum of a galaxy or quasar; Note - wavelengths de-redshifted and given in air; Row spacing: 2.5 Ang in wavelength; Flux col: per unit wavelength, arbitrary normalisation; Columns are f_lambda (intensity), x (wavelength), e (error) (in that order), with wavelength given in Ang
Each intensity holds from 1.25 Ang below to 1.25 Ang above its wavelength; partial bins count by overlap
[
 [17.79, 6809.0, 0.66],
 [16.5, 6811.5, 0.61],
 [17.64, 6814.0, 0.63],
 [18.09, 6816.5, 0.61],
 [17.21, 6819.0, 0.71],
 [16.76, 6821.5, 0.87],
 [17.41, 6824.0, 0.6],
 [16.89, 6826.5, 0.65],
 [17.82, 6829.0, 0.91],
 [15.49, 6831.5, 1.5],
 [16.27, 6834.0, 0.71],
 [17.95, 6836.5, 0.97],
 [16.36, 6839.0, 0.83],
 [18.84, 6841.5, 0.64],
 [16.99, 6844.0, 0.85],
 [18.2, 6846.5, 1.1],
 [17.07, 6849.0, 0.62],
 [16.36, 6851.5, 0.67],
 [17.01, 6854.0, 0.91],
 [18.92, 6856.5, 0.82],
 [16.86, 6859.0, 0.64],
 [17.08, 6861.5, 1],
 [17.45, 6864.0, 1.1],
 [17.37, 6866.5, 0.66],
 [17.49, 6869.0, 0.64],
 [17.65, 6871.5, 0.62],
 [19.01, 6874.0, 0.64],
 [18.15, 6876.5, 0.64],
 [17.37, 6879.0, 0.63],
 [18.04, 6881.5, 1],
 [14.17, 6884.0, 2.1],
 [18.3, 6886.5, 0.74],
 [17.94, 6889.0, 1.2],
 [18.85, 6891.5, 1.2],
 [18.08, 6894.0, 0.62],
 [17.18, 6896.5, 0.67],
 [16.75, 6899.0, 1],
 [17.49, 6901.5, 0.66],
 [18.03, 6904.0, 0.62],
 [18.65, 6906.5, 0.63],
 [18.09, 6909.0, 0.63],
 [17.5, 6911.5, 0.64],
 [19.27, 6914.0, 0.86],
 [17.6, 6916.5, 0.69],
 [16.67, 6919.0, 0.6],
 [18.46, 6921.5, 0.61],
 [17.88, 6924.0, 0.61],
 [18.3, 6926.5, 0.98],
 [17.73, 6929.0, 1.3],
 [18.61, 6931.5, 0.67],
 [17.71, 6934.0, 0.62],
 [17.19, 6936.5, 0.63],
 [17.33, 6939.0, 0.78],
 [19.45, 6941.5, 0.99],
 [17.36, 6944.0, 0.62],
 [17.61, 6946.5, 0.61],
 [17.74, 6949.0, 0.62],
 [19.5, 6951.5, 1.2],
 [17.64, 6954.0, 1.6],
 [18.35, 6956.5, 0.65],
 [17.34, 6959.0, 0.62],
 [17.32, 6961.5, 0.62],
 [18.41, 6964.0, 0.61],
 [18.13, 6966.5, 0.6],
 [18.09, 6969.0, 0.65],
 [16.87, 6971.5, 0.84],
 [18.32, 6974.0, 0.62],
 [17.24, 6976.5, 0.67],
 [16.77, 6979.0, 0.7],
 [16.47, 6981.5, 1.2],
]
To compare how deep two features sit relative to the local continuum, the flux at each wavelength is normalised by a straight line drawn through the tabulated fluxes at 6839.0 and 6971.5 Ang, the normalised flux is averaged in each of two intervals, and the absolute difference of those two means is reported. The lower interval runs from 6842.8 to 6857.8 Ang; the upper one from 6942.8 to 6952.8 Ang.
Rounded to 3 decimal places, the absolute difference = 0.014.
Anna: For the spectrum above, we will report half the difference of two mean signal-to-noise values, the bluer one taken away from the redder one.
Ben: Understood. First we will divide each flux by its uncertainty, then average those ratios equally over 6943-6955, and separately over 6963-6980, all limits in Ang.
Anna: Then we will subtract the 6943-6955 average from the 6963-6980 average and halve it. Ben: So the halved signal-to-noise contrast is 2.1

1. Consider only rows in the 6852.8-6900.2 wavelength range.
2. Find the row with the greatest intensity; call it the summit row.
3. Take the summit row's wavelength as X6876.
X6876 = 6874.0 Ang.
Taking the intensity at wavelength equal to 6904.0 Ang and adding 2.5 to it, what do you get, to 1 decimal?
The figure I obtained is 20.5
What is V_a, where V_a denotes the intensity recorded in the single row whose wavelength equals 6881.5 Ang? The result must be 18.04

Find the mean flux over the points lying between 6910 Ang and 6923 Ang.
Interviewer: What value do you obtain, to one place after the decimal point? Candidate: 17.9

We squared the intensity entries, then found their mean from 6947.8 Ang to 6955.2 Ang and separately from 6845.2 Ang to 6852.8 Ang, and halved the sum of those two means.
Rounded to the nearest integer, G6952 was 316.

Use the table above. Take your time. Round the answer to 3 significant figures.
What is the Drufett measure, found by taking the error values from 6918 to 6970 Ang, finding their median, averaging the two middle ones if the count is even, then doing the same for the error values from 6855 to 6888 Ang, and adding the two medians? 1.28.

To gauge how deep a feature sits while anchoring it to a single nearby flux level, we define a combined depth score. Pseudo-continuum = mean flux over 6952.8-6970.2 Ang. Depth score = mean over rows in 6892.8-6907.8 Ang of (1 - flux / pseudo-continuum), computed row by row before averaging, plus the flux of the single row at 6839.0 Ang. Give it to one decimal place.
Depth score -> 16.4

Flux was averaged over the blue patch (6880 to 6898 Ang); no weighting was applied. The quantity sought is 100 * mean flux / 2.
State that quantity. 875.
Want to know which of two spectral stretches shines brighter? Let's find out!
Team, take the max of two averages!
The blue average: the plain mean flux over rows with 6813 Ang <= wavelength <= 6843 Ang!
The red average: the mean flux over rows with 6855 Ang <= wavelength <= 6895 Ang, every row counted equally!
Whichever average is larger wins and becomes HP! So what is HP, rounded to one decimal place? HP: 17.7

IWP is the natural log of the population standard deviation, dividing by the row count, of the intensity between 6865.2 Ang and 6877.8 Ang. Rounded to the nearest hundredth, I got -0.51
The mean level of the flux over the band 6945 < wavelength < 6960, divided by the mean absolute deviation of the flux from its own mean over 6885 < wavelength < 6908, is 34.7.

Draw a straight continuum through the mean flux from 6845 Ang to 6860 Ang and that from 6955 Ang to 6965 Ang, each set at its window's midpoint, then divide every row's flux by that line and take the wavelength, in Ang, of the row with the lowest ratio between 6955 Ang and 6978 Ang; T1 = 6971.5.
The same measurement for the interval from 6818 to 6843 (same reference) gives 6831.5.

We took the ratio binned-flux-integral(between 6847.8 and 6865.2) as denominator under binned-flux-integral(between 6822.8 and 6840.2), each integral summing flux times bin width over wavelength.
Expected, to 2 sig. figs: 0.98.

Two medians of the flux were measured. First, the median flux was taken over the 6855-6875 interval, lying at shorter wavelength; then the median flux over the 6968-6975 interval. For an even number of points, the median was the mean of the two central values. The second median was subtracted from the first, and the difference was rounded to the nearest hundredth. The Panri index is -0.62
